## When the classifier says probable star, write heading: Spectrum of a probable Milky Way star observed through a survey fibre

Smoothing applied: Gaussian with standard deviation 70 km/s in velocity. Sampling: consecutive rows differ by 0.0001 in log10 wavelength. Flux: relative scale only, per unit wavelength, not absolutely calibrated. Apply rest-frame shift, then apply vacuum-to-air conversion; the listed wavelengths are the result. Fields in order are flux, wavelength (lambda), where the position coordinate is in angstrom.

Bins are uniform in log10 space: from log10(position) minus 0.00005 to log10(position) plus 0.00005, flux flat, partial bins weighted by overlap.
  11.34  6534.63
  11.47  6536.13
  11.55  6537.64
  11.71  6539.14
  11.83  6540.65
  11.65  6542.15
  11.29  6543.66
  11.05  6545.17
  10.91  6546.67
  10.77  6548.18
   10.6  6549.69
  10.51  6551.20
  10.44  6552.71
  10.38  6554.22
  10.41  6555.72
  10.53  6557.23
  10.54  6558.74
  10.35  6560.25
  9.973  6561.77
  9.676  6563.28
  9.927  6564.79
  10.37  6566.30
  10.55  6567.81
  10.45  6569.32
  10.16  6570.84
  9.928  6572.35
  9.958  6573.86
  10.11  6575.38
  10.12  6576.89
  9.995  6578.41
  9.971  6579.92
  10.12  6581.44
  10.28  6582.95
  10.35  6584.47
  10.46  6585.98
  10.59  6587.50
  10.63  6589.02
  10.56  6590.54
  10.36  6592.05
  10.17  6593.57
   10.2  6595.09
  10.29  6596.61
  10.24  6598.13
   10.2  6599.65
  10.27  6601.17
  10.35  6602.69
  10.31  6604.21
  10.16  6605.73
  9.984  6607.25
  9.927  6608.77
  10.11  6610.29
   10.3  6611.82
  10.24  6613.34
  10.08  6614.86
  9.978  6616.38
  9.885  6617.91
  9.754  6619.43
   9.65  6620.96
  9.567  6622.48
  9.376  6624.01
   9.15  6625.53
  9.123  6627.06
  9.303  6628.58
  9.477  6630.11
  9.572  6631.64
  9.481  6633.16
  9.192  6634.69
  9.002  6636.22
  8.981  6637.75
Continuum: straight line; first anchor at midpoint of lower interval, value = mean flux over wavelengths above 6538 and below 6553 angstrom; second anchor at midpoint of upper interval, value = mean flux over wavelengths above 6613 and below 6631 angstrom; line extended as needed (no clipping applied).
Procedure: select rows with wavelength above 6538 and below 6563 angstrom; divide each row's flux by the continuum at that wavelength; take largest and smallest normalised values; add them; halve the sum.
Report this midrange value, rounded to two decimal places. 0.99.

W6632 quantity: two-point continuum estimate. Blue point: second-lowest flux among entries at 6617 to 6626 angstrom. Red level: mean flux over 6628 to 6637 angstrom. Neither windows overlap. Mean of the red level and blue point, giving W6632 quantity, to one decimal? 9.4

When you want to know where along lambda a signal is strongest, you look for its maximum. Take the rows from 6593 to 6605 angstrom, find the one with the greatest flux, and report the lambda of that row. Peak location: 6602.69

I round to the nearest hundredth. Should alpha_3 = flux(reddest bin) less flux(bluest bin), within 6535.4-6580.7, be -1.50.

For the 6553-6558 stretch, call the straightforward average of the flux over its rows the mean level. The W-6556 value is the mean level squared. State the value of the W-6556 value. 109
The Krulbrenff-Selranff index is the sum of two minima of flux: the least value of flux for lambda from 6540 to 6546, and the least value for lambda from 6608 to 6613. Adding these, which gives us 21.0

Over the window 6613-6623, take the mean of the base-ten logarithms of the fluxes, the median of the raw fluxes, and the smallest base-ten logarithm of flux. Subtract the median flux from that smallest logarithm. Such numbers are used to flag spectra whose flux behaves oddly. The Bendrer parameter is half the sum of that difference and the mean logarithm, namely -3.95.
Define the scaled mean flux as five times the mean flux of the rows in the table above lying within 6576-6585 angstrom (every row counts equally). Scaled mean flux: 50.7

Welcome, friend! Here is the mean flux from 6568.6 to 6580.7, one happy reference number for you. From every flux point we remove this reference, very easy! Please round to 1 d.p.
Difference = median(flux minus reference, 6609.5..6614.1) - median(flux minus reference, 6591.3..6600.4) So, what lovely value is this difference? 0.0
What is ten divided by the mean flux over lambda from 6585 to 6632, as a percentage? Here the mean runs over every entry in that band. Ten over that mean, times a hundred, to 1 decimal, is 99.9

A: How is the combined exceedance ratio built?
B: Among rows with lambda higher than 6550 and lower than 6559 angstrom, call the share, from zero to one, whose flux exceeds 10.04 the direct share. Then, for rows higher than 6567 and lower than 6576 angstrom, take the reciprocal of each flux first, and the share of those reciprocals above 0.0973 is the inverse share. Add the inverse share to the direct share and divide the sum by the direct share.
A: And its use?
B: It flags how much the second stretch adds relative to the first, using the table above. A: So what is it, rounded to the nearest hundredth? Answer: 1.67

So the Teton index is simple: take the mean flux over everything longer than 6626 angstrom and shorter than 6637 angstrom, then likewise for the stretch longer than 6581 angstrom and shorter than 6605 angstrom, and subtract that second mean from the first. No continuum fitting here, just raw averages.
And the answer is -1.0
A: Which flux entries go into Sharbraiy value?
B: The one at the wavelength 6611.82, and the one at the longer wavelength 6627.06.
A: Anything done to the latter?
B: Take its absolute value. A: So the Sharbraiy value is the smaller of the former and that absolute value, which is 9.1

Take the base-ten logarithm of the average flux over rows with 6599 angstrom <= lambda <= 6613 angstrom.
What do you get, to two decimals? 1.01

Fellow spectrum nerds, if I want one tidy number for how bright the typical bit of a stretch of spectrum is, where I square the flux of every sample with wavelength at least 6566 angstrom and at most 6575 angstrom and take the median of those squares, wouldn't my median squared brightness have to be 105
